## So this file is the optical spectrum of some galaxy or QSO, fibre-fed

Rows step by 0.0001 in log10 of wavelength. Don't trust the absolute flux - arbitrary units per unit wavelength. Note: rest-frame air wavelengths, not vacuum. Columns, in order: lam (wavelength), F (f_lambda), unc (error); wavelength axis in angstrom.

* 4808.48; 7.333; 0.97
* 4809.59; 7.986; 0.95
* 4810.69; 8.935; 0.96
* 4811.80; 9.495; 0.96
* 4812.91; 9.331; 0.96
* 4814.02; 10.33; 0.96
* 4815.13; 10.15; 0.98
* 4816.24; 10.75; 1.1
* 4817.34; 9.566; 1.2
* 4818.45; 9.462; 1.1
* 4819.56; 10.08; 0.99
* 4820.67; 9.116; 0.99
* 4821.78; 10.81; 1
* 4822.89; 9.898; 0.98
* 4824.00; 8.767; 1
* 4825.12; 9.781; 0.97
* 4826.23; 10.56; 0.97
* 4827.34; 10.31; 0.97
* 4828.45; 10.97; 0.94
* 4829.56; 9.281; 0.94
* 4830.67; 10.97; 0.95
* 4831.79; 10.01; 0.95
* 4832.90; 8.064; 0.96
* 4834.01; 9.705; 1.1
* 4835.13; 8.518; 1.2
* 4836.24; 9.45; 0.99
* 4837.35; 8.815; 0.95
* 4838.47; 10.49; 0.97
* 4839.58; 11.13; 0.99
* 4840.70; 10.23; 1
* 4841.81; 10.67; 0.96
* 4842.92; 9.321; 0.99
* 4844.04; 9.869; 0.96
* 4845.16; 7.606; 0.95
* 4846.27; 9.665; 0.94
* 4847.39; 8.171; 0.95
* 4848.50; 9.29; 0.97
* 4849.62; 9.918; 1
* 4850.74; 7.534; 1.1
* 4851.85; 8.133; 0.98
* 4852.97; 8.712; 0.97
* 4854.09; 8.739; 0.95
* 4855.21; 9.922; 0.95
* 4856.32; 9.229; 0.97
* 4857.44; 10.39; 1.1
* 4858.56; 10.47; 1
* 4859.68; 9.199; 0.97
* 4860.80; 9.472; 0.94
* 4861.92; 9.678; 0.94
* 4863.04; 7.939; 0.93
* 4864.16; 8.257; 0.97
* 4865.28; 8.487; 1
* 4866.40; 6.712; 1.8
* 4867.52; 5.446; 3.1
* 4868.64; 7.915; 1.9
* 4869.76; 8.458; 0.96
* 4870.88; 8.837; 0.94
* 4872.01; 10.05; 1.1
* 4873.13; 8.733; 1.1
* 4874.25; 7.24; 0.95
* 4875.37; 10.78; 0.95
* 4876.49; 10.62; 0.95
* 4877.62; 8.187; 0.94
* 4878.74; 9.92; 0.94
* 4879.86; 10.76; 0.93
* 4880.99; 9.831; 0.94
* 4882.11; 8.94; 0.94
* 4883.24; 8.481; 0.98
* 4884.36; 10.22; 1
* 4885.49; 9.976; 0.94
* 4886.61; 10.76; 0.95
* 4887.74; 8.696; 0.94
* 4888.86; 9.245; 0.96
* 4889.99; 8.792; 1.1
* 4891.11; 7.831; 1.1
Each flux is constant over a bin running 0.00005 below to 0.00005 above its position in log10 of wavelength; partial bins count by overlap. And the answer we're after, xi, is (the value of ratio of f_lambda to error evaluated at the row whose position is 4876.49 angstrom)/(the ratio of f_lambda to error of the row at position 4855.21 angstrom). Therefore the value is 1.07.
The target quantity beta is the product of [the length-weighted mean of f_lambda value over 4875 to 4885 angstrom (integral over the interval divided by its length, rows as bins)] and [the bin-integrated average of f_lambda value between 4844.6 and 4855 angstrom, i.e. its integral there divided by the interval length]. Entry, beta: 84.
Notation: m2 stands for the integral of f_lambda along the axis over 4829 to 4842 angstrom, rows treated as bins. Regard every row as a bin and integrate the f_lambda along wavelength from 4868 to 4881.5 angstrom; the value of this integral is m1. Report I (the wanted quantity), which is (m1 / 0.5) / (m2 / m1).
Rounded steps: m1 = 125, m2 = 127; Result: 246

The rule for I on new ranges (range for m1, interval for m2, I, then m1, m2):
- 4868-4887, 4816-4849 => 198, 178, 320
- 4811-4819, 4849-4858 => 152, 79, 82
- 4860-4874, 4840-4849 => 321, 117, 84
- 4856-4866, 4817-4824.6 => 230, 92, 73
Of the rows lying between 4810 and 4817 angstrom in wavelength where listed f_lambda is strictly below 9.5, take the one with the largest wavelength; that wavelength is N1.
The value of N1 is 4812.91 angstrom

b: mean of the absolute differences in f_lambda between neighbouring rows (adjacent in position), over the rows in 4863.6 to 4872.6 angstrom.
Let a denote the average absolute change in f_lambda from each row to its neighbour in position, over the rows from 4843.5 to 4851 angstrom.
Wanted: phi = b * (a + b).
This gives 3.13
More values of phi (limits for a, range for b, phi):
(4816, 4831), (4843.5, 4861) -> 2.14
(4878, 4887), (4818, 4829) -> 1.54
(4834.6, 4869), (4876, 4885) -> 2.99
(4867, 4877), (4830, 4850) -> 3.11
